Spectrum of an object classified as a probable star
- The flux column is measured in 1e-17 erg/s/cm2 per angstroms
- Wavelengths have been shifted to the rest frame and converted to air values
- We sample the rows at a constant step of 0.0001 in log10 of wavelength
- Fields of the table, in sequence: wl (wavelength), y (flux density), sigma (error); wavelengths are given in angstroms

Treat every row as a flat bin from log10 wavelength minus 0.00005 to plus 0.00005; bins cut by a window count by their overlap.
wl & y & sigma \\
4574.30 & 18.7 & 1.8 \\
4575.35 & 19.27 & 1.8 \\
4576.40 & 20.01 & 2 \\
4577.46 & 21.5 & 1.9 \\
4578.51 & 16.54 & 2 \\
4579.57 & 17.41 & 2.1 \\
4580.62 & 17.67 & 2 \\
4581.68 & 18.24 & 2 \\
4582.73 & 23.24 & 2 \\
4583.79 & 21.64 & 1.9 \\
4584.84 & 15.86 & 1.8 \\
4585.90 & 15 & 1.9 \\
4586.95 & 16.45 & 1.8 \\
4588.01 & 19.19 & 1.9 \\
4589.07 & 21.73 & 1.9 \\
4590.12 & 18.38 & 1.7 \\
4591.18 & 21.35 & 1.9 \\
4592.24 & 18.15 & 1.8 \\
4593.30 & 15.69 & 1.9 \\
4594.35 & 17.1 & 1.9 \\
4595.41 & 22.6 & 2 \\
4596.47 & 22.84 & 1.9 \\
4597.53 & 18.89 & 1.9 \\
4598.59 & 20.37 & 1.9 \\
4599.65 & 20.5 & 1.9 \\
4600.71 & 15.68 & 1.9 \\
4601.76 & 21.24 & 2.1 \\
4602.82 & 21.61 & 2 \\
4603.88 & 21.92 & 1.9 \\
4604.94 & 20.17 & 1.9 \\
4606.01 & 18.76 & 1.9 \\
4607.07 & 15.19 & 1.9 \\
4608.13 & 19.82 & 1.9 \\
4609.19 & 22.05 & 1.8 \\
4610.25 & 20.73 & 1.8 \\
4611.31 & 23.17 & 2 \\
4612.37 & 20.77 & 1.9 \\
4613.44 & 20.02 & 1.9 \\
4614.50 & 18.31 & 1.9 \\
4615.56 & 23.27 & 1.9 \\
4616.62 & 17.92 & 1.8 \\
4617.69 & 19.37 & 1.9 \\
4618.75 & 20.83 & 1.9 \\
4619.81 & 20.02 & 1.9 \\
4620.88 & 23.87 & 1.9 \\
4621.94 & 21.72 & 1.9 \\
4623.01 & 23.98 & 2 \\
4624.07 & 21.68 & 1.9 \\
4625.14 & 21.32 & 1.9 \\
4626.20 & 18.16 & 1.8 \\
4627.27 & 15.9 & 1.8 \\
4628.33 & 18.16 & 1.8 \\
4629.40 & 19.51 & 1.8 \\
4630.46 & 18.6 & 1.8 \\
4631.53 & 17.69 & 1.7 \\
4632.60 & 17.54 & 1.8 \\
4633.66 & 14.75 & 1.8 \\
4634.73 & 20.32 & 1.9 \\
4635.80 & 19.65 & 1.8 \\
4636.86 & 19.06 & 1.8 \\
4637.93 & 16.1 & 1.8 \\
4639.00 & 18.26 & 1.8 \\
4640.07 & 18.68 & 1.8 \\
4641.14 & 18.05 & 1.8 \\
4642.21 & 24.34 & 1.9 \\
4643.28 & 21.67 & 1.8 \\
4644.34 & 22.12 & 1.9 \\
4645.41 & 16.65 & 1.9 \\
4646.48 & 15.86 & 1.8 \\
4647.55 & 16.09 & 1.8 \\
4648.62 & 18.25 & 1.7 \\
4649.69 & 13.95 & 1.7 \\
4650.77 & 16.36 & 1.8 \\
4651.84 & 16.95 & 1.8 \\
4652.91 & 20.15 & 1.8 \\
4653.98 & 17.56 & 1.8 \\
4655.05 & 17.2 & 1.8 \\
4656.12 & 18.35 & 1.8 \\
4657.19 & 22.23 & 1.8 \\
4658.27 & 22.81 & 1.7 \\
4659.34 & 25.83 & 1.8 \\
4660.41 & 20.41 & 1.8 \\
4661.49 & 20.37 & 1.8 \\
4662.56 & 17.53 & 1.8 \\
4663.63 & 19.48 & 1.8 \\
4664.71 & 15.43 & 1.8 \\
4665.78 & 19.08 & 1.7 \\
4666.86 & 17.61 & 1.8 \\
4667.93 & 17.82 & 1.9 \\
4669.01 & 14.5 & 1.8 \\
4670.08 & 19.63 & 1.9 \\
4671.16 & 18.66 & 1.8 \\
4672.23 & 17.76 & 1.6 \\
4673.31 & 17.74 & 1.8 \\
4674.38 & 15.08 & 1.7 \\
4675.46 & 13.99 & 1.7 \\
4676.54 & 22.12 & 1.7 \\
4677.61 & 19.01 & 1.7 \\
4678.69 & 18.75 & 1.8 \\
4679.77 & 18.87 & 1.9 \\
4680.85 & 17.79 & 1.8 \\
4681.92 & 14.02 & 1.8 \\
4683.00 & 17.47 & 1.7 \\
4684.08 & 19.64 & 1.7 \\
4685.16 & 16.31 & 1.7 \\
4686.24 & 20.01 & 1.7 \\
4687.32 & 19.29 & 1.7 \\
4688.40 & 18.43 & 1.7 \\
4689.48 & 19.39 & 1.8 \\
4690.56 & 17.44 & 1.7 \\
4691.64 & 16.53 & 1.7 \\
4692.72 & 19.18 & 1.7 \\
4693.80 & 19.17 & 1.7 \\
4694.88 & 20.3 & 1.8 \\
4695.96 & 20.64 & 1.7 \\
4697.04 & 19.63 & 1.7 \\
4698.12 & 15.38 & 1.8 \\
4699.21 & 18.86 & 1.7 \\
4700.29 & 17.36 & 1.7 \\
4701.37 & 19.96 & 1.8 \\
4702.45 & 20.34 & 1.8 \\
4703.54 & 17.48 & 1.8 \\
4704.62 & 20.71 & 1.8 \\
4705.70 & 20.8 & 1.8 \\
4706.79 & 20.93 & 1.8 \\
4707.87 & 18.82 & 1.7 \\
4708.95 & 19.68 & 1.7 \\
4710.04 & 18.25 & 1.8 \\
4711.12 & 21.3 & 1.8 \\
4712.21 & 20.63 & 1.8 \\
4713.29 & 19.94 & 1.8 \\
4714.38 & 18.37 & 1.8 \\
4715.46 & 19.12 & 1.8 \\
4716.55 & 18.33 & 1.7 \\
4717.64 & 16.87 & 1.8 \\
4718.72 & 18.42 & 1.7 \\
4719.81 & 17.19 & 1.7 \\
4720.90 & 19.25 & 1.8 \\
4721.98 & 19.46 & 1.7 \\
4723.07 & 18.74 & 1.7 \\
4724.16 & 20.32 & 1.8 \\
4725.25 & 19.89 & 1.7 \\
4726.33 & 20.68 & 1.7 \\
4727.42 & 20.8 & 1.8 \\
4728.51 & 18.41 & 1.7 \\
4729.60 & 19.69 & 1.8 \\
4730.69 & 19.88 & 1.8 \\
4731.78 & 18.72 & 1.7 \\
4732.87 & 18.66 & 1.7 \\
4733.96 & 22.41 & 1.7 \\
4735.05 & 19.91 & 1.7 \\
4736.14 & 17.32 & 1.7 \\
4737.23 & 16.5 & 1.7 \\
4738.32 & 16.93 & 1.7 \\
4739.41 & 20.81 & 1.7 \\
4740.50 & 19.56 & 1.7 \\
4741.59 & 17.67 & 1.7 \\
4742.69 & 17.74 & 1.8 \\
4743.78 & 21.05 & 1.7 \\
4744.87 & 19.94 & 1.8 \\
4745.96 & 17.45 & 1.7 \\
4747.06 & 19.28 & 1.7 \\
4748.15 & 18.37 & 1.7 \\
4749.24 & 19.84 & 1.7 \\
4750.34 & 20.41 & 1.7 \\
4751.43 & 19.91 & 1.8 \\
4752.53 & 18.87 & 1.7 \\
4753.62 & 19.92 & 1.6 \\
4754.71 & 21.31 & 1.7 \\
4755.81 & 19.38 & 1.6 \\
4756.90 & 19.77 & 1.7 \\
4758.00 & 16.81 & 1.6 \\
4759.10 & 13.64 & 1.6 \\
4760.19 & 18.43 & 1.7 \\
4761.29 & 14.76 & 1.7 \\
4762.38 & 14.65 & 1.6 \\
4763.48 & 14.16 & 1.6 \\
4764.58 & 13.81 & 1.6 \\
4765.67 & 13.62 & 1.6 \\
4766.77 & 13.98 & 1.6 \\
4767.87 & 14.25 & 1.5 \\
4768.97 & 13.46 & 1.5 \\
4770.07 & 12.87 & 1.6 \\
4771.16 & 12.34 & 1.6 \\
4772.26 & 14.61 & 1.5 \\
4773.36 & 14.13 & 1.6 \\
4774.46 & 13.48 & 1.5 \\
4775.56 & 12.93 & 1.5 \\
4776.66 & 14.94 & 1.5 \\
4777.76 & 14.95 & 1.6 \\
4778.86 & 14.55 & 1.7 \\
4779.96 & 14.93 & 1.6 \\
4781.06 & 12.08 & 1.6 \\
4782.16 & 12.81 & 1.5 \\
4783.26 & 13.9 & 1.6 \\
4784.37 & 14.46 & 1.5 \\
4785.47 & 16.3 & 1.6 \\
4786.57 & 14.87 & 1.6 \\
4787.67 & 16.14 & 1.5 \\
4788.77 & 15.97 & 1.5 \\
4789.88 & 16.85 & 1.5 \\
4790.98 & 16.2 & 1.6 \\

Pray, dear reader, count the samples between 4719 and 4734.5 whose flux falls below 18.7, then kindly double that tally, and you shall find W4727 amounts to 6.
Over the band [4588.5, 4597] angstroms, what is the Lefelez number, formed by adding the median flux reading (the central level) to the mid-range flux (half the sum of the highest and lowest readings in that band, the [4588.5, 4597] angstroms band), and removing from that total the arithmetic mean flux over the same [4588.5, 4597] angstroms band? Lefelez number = 19.4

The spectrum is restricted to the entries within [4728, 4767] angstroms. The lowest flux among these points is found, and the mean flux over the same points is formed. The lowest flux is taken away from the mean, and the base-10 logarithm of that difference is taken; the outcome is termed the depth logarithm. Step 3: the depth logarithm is 0.66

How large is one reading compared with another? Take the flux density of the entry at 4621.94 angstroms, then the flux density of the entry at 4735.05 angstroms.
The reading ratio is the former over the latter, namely 1.1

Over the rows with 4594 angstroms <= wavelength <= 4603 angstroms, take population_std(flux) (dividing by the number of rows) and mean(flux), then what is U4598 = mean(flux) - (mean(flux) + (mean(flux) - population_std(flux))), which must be -17.8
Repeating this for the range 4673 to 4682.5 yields -15.0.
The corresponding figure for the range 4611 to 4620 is -18.6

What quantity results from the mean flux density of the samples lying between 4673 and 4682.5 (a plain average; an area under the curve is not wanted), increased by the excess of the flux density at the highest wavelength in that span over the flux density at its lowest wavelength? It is 13.8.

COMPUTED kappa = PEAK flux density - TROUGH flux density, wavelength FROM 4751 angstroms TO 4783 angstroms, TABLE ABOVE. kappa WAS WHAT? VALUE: 9.2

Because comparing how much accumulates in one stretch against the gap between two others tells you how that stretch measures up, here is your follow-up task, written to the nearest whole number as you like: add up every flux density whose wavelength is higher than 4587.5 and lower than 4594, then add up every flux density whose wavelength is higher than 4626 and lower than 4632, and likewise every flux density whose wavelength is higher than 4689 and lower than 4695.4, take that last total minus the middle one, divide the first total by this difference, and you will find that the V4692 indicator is 29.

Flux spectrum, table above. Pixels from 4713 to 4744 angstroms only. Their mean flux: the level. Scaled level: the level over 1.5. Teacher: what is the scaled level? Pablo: 12.7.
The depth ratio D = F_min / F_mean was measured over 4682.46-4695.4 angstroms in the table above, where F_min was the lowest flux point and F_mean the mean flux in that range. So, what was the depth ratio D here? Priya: 0.88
